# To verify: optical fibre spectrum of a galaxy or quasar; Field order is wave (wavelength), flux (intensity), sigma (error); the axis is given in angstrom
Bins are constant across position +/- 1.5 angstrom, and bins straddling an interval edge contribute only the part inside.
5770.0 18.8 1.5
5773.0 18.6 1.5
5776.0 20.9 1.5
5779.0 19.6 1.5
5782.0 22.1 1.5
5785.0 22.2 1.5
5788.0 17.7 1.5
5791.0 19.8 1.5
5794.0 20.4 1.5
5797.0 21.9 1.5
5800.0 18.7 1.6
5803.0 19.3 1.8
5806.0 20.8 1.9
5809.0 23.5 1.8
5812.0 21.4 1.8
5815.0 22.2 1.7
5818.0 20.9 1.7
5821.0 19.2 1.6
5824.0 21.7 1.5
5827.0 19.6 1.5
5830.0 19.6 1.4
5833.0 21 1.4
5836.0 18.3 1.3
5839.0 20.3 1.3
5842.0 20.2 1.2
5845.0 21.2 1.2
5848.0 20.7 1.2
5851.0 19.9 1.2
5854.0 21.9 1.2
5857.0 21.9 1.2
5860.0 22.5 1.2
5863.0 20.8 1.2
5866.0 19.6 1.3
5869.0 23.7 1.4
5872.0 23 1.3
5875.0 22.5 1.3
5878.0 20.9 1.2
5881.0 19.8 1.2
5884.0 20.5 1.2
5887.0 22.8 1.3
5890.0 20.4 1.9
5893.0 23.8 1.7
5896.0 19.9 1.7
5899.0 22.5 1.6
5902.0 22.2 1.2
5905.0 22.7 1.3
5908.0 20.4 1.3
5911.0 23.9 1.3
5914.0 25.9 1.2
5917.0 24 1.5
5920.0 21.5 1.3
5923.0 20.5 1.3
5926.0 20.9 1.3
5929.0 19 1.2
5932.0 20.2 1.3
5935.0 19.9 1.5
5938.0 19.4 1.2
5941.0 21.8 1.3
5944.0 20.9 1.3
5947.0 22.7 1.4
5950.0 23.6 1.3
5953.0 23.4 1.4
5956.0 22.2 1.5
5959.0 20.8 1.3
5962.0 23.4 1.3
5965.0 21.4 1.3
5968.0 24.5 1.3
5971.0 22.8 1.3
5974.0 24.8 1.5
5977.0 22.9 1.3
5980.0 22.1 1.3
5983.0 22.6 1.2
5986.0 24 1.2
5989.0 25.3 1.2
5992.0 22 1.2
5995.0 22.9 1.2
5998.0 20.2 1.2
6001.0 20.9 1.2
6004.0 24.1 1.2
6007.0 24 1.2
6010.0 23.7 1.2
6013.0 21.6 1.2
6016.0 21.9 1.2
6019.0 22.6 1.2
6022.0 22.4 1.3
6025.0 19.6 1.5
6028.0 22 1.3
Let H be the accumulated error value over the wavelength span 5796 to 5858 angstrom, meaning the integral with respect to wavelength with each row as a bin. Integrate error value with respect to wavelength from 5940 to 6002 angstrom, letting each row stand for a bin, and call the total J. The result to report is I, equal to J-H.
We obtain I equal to -11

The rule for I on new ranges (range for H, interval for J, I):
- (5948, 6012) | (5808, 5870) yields 5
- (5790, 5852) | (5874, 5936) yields -8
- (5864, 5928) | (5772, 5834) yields 11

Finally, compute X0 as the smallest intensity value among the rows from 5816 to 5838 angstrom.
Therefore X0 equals 18.3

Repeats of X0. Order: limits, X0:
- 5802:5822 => 19.2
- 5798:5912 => 18.3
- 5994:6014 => 20.2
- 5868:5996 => 19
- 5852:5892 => 19.6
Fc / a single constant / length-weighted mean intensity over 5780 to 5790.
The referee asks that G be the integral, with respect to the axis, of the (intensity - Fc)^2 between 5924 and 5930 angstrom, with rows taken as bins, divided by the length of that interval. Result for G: 1.1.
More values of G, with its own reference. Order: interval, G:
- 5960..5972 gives 7.1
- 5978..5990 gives 9.4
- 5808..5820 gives 2.7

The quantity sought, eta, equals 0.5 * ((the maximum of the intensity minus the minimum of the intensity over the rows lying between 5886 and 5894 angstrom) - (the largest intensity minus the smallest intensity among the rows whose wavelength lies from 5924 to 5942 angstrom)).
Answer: 0.3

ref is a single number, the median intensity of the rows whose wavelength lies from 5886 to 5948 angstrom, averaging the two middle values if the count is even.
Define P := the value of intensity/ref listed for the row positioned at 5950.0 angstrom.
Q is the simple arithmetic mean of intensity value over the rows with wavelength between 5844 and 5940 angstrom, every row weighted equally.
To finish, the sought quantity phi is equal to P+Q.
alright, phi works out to 22.6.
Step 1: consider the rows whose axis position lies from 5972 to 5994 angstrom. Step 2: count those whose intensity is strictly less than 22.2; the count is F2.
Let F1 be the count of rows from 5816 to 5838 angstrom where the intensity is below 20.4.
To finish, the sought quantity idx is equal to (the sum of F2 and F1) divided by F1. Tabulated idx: 1.5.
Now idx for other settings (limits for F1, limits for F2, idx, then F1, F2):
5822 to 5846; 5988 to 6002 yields 1.6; 5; 3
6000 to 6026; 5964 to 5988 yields 3.0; 1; 2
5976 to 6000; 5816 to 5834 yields 7.0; 1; 6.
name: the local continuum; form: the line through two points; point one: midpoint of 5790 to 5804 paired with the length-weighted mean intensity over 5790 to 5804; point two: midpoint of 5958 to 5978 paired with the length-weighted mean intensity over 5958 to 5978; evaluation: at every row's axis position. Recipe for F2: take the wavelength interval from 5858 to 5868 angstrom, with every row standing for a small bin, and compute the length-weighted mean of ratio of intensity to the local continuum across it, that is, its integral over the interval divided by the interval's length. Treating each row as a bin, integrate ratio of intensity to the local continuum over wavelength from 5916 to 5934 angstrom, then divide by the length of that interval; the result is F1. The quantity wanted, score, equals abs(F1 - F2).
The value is 0.059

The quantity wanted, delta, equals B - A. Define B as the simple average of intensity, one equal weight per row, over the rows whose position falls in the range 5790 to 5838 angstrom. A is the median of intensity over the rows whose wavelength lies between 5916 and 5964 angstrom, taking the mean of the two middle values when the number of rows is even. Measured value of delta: -0.7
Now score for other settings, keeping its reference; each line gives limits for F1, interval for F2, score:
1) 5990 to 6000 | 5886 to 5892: 0.071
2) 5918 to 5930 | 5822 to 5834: 0.061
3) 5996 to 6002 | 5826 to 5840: 0.075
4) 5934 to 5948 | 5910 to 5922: 0.144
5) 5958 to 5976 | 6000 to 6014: 0.030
